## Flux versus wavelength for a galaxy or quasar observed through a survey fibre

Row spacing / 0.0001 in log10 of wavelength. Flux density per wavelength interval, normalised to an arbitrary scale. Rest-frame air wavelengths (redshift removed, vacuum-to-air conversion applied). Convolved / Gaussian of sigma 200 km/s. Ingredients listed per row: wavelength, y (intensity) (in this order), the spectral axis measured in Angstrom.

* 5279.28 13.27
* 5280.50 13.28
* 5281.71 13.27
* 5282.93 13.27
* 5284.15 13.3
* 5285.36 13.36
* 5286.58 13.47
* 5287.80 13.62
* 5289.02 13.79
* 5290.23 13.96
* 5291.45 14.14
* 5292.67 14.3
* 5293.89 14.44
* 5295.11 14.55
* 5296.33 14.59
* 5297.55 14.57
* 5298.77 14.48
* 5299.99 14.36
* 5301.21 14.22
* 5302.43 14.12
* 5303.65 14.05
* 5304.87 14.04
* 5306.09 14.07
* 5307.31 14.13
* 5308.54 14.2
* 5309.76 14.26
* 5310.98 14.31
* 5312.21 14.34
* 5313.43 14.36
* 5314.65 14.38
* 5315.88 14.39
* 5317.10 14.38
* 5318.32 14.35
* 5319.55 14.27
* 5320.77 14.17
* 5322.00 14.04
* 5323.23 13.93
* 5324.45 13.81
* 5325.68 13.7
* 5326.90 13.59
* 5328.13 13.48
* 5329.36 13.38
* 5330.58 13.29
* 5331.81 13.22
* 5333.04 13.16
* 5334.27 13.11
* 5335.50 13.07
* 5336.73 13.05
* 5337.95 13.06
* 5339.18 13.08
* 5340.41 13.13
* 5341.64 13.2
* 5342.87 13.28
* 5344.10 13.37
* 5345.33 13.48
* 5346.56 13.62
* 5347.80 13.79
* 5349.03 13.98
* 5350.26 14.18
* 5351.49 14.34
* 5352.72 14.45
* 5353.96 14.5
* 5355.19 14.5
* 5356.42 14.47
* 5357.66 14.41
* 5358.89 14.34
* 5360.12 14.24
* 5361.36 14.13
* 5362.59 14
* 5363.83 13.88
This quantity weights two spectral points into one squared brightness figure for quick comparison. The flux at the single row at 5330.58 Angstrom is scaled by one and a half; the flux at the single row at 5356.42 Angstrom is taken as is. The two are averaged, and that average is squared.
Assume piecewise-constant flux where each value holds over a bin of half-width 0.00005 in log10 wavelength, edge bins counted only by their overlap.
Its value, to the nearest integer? 296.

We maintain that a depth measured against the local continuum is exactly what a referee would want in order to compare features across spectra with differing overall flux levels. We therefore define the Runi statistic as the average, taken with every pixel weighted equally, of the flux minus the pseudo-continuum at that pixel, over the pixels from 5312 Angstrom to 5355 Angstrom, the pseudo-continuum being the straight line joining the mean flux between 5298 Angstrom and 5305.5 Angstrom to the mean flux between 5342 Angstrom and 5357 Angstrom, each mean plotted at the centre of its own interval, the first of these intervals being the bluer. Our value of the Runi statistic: -0.3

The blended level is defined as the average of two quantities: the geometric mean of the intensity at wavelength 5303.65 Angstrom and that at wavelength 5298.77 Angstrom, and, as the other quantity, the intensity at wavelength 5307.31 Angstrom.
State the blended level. 14.20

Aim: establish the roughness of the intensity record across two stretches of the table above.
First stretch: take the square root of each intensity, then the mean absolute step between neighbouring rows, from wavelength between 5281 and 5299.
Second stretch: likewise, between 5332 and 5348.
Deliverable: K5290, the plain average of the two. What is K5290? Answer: 0.0117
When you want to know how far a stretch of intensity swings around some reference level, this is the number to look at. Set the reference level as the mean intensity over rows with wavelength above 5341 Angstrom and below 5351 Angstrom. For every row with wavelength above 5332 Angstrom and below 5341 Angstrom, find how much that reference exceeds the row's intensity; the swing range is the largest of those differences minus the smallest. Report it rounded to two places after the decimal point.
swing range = 0.11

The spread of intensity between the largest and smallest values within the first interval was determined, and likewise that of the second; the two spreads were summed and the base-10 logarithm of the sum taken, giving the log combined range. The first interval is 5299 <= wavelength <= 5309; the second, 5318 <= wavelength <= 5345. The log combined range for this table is 0.21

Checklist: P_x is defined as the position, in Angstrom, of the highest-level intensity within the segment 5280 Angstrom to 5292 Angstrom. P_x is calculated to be 5291.45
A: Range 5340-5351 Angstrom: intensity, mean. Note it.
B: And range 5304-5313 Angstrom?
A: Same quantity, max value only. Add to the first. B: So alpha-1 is 27.9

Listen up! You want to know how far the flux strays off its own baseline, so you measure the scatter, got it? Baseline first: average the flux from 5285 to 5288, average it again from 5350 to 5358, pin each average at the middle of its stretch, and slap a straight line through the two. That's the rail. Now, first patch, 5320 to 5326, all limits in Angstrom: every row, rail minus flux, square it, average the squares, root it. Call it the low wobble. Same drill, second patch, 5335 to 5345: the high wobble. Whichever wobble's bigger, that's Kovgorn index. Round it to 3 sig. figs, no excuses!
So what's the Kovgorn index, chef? 1.06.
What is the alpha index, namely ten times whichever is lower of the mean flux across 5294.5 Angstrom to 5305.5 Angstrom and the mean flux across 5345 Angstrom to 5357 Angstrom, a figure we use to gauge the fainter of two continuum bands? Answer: 141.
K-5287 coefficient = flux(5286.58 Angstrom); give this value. 13.47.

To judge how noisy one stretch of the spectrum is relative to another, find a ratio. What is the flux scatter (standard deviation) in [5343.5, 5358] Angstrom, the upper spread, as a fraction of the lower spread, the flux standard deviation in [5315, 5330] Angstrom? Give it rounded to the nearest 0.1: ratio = 1.2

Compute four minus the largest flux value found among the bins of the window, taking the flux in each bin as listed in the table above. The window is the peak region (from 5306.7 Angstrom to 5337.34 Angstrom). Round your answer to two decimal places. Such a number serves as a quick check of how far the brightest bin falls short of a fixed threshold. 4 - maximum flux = -10.39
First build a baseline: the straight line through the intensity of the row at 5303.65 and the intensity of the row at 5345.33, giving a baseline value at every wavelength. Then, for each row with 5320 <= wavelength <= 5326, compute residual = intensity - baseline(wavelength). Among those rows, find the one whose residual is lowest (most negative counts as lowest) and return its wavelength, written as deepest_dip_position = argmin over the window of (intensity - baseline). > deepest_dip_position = 5325.68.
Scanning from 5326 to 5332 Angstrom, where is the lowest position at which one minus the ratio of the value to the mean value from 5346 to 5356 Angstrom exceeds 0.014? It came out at 5326.90 Angstrom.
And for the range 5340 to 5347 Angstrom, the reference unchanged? 5340.41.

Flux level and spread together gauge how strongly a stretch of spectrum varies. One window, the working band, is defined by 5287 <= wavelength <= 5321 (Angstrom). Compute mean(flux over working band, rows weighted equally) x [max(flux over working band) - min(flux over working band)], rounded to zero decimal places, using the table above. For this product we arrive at 14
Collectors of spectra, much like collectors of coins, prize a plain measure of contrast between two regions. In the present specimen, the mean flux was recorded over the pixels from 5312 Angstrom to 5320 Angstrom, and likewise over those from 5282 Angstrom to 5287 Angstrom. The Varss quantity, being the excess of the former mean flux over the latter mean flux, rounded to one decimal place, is 1.0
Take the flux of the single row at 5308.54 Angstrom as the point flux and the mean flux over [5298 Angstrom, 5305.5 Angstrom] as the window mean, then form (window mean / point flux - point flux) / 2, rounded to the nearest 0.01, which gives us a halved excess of -6.60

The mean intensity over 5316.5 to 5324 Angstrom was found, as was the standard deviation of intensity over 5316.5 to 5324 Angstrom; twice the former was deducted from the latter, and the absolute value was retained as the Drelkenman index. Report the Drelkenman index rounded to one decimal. 28.2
